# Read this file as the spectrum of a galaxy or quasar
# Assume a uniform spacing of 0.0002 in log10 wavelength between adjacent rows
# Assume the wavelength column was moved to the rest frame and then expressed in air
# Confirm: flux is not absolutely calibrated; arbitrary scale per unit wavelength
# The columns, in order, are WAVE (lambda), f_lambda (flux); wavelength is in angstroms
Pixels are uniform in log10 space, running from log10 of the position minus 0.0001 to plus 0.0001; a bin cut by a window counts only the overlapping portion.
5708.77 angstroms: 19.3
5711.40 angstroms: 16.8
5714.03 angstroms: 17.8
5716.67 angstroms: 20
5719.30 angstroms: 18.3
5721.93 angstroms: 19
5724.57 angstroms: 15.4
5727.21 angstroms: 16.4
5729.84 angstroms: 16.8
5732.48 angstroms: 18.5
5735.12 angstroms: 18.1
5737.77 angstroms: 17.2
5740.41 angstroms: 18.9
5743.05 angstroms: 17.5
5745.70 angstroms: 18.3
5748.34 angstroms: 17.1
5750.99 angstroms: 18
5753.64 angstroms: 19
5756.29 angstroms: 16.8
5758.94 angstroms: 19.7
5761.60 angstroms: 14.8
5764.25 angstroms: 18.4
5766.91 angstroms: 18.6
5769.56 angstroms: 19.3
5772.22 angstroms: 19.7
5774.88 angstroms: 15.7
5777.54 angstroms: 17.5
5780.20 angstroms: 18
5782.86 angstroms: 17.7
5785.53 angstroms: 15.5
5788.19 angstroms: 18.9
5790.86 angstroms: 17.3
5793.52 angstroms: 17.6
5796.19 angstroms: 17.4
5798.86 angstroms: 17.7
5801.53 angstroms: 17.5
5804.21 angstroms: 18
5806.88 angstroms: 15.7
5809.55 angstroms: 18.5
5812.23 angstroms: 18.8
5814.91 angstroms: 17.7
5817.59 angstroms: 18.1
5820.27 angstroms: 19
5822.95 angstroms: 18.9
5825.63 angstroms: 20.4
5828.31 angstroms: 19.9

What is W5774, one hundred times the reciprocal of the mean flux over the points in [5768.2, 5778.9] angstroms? 5.54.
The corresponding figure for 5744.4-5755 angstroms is 5.52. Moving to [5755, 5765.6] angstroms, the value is 5.74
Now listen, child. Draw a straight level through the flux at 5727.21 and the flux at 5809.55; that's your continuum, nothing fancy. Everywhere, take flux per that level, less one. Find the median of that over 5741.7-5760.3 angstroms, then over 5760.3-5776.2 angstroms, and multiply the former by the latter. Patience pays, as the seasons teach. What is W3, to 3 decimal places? 0.004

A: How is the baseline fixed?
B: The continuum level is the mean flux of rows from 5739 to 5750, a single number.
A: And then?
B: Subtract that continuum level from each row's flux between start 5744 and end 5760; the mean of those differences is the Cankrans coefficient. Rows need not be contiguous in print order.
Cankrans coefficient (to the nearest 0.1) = 0.2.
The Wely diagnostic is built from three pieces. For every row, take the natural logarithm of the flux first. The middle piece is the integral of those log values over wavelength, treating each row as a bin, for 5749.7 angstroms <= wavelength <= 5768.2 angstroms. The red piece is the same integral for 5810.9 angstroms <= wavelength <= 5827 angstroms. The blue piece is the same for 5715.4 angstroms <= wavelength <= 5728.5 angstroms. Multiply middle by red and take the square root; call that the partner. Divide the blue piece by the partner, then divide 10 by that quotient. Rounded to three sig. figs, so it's 13.3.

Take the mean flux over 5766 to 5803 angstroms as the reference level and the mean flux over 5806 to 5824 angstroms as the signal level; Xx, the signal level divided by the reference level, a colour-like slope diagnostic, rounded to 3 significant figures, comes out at 1.02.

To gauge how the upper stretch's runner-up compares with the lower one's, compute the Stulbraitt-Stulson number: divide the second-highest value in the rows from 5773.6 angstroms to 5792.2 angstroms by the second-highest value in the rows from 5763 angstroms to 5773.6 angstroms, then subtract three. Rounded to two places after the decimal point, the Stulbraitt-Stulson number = -2.07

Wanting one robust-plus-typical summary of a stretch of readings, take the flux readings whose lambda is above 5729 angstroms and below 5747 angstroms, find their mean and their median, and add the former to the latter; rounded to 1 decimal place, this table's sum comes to 36.0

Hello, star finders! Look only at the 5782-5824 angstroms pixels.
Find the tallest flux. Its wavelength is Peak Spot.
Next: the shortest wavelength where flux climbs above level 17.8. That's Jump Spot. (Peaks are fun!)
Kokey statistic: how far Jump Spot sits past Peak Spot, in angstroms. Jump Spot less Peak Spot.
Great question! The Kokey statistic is -32.1 angstroms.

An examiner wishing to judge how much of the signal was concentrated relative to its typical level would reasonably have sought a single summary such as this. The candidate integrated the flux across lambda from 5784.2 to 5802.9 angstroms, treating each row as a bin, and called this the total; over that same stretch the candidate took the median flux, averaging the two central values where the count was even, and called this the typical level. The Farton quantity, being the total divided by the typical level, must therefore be 18.6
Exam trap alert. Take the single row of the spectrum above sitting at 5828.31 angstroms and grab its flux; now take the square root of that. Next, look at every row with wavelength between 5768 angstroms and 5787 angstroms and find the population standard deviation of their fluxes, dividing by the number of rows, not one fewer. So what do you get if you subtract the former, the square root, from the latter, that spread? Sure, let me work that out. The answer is -2.97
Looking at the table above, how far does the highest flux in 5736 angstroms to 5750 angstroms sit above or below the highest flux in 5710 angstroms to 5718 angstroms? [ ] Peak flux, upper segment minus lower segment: -1.1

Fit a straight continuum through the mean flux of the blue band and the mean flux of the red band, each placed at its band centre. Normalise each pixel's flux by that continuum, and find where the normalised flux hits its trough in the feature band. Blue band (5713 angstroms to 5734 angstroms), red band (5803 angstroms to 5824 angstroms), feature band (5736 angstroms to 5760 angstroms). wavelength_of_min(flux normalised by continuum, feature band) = 5756.29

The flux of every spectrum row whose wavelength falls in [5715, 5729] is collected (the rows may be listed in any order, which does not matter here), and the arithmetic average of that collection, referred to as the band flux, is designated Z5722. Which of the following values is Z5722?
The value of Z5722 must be 17.8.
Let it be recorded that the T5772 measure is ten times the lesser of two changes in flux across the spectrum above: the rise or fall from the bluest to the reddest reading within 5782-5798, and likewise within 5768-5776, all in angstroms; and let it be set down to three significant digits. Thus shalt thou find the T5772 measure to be -36.0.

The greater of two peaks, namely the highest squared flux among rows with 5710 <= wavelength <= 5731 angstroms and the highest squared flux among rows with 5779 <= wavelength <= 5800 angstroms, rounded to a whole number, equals 400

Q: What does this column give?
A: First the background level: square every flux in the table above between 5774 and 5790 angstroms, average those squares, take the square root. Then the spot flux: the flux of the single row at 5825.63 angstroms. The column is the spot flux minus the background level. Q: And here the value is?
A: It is 3.1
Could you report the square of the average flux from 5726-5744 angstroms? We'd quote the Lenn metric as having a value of 311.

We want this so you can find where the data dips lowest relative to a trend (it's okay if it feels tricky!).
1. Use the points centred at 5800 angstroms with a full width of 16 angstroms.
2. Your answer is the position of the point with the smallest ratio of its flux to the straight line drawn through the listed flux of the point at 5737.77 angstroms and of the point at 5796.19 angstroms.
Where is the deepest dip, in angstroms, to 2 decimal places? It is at 5806.88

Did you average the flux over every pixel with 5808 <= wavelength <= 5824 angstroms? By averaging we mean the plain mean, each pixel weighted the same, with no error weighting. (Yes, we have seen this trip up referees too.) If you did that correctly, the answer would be 18.5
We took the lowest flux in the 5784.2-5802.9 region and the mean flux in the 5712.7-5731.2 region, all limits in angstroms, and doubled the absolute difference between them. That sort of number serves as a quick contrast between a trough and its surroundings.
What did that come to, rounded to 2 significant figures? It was 4.3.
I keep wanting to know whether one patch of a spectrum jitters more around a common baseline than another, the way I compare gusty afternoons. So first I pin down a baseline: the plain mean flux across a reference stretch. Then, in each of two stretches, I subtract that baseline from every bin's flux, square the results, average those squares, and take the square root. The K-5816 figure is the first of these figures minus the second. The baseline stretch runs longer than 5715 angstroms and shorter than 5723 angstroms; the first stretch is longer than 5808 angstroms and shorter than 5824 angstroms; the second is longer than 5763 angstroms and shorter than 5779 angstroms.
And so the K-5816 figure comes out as -0.8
